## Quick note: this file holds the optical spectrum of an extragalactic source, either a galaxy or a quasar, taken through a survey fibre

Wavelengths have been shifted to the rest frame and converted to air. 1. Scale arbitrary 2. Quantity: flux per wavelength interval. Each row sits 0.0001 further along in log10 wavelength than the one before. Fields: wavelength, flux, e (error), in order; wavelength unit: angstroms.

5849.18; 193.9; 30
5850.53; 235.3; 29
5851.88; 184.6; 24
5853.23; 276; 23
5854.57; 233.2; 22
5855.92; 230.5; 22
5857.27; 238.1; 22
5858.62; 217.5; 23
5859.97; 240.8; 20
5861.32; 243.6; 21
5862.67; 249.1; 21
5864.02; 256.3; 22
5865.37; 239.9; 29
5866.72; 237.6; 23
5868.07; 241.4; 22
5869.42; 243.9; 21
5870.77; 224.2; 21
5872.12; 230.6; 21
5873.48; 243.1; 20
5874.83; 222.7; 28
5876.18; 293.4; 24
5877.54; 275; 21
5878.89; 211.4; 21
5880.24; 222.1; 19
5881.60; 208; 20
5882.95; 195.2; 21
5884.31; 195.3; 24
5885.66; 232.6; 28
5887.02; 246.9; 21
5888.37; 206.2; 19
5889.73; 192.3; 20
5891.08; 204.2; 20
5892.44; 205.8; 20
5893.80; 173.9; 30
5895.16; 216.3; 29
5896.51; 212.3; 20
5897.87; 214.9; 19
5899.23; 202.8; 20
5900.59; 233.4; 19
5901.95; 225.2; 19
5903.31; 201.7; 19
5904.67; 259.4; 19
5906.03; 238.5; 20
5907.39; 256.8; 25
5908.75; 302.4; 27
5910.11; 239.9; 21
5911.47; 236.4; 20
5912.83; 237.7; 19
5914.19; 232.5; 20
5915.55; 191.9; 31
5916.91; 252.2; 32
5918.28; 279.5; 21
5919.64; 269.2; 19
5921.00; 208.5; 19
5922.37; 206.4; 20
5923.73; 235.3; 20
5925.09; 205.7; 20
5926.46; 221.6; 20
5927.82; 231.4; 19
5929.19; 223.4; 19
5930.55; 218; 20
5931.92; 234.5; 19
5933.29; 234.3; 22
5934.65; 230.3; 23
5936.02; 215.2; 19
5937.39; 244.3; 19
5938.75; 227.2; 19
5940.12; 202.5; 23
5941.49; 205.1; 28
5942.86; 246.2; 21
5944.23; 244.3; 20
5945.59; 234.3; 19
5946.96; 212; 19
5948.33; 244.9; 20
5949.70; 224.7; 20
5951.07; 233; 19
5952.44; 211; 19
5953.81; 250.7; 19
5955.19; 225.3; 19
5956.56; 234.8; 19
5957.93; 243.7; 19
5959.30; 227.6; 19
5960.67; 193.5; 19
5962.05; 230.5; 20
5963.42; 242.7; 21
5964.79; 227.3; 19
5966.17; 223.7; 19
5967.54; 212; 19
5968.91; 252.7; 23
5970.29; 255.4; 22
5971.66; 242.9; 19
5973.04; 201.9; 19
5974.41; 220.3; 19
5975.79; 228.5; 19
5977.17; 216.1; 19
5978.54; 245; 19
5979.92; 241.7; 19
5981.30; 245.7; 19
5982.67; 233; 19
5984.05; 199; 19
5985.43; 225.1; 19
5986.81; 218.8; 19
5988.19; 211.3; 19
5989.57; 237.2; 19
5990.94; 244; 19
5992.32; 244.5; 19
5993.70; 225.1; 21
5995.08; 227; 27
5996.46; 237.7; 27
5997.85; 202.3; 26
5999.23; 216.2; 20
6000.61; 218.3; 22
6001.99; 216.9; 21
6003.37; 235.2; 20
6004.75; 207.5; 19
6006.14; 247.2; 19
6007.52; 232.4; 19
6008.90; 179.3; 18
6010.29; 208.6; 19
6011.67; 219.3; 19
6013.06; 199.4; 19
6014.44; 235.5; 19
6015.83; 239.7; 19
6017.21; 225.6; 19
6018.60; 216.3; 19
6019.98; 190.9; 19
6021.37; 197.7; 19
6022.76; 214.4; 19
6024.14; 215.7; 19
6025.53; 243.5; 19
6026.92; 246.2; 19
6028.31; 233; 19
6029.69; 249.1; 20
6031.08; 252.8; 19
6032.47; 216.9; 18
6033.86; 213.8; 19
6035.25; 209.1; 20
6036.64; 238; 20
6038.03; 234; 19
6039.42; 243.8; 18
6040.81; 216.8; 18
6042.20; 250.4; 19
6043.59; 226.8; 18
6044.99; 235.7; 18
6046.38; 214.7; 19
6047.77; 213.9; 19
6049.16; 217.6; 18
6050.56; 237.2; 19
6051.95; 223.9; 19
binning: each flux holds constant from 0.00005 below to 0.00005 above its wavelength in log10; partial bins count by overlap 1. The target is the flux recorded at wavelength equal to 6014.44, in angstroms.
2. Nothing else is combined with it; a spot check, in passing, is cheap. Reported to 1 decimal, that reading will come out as 235.5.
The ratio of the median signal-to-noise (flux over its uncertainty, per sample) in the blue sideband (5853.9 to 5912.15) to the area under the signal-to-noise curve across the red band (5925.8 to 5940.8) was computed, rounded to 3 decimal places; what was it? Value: 0.064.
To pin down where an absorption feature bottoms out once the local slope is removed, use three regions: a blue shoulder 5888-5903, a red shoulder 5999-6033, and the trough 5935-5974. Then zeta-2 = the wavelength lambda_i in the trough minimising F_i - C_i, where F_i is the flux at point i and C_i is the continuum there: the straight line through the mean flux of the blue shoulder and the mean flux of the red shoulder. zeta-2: 5960.67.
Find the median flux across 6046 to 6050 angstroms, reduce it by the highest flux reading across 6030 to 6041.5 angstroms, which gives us -38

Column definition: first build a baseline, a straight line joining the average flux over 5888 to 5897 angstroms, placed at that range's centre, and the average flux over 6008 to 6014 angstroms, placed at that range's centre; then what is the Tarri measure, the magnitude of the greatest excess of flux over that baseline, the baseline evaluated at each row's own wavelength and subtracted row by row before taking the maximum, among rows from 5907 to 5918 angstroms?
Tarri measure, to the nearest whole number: 101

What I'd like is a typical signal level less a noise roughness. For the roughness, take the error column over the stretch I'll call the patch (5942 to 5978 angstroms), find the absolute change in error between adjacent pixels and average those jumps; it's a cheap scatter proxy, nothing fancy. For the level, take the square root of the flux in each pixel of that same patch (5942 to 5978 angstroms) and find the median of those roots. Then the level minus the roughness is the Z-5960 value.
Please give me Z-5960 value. 14.5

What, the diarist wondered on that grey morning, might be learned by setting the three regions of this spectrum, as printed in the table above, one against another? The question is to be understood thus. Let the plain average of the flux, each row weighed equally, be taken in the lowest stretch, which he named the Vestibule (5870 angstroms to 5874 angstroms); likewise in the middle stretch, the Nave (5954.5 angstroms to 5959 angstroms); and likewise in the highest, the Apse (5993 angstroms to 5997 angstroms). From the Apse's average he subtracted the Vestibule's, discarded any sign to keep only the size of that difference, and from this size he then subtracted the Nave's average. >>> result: -232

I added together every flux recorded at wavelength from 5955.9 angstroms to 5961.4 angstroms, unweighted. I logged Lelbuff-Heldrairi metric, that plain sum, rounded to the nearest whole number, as 900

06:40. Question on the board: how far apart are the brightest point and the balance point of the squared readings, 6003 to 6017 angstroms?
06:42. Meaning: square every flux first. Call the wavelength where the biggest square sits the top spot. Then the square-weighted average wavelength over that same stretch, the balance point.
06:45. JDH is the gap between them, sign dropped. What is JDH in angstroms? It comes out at 3.4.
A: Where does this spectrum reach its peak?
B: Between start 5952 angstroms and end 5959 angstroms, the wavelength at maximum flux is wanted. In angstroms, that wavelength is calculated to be 5953.81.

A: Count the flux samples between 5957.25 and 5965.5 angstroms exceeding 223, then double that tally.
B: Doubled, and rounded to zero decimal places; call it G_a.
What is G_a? 10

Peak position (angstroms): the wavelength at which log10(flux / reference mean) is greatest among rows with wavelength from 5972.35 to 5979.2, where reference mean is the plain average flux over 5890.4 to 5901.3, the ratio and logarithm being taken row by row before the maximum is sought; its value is 5978.54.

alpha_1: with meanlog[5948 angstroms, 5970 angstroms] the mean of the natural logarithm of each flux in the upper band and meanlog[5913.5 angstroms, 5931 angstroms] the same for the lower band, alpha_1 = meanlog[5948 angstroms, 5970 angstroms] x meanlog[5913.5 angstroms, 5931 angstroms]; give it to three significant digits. 29.5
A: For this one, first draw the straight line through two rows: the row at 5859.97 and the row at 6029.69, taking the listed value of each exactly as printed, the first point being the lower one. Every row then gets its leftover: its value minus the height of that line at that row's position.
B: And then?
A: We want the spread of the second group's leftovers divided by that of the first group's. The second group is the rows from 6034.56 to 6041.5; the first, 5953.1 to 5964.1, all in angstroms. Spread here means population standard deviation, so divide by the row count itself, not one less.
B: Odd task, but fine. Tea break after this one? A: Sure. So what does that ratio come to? 0.80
